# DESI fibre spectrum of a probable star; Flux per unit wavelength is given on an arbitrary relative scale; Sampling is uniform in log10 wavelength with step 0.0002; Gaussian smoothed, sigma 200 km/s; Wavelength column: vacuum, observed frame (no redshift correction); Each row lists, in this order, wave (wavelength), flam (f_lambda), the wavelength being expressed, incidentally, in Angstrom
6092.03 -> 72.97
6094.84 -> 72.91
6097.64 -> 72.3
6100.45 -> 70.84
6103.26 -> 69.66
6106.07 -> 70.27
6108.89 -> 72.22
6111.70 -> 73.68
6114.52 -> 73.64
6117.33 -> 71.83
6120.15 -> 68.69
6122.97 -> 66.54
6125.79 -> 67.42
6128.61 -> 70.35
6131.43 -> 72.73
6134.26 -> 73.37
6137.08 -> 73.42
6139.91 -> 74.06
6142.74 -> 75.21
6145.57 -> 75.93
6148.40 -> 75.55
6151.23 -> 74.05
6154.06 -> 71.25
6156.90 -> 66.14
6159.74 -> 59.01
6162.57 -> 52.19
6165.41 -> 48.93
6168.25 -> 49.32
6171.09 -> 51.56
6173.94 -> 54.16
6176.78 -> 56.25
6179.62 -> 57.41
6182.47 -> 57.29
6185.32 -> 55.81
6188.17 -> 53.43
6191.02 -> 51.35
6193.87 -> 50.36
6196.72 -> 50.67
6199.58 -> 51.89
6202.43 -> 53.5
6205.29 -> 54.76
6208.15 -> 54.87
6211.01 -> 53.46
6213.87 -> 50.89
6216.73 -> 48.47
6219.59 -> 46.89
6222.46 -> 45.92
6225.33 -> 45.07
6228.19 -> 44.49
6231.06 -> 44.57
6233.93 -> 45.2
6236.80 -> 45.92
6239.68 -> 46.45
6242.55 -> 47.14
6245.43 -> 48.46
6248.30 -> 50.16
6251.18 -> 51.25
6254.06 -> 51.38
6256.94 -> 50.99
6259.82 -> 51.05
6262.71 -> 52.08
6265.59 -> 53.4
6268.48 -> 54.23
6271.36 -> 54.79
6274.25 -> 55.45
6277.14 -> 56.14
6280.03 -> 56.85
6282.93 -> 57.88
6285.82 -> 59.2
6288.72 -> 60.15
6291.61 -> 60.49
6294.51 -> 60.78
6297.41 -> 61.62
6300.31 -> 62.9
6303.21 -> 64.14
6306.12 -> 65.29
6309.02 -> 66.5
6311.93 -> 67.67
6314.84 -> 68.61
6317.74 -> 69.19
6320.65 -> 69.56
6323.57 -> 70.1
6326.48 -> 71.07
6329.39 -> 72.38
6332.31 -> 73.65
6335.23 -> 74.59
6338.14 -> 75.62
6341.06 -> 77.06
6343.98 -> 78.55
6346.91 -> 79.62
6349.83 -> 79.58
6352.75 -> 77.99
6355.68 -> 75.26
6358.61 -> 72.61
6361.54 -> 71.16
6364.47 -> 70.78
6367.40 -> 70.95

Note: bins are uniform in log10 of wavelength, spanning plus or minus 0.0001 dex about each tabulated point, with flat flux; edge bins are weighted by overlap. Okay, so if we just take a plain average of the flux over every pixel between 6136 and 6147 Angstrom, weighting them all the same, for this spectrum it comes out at 75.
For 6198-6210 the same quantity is 54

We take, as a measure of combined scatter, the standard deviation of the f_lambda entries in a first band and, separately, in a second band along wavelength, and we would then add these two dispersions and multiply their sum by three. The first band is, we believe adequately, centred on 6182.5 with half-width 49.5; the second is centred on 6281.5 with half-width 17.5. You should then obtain 39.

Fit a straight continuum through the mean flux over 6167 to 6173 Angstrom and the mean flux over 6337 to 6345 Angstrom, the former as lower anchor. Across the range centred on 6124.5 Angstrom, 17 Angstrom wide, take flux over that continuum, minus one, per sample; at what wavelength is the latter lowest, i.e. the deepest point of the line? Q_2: 6122.97 Angstrom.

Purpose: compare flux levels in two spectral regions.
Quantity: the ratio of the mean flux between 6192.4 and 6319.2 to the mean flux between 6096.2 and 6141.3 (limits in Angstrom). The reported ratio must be 0.8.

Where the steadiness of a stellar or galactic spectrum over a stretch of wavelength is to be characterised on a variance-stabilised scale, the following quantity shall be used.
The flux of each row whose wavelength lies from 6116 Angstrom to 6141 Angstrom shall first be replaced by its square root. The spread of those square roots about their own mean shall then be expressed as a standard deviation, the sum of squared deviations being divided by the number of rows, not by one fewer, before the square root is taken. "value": 0.16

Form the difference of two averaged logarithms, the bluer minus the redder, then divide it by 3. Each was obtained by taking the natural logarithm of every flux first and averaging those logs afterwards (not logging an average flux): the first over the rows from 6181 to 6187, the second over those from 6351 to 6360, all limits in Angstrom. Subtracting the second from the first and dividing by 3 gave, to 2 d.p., -0.10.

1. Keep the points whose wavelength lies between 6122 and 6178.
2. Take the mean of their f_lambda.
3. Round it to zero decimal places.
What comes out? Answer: 65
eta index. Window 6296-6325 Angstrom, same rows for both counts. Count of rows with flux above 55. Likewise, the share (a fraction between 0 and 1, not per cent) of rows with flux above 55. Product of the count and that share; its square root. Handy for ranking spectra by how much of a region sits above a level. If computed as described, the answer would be 3.2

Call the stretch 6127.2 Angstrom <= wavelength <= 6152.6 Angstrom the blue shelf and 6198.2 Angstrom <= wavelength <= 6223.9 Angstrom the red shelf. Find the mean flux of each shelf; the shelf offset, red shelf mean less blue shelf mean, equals -23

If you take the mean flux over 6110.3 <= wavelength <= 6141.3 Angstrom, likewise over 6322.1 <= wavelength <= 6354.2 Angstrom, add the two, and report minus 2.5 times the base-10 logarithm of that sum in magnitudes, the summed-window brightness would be -5.42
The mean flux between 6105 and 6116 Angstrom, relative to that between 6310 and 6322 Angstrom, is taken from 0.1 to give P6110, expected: -1.0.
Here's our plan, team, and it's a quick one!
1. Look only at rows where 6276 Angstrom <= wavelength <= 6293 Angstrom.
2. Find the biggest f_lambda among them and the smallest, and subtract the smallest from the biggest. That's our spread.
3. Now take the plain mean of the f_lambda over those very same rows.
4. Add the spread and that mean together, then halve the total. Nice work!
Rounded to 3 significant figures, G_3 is 31.4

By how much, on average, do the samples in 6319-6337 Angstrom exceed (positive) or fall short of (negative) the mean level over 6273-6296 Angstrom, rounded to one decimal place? 13.5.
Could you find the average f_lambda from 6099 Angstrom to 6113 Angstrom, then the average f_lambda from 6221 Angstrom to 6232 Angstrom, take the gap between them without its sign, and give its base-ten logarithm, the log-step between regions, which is 1.4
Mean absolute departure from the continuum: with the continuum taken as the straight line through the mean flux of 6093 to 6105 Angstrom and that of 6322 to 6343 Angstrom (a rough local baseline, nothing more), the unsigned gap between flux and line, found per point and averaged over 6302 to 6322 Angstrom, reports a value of 6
